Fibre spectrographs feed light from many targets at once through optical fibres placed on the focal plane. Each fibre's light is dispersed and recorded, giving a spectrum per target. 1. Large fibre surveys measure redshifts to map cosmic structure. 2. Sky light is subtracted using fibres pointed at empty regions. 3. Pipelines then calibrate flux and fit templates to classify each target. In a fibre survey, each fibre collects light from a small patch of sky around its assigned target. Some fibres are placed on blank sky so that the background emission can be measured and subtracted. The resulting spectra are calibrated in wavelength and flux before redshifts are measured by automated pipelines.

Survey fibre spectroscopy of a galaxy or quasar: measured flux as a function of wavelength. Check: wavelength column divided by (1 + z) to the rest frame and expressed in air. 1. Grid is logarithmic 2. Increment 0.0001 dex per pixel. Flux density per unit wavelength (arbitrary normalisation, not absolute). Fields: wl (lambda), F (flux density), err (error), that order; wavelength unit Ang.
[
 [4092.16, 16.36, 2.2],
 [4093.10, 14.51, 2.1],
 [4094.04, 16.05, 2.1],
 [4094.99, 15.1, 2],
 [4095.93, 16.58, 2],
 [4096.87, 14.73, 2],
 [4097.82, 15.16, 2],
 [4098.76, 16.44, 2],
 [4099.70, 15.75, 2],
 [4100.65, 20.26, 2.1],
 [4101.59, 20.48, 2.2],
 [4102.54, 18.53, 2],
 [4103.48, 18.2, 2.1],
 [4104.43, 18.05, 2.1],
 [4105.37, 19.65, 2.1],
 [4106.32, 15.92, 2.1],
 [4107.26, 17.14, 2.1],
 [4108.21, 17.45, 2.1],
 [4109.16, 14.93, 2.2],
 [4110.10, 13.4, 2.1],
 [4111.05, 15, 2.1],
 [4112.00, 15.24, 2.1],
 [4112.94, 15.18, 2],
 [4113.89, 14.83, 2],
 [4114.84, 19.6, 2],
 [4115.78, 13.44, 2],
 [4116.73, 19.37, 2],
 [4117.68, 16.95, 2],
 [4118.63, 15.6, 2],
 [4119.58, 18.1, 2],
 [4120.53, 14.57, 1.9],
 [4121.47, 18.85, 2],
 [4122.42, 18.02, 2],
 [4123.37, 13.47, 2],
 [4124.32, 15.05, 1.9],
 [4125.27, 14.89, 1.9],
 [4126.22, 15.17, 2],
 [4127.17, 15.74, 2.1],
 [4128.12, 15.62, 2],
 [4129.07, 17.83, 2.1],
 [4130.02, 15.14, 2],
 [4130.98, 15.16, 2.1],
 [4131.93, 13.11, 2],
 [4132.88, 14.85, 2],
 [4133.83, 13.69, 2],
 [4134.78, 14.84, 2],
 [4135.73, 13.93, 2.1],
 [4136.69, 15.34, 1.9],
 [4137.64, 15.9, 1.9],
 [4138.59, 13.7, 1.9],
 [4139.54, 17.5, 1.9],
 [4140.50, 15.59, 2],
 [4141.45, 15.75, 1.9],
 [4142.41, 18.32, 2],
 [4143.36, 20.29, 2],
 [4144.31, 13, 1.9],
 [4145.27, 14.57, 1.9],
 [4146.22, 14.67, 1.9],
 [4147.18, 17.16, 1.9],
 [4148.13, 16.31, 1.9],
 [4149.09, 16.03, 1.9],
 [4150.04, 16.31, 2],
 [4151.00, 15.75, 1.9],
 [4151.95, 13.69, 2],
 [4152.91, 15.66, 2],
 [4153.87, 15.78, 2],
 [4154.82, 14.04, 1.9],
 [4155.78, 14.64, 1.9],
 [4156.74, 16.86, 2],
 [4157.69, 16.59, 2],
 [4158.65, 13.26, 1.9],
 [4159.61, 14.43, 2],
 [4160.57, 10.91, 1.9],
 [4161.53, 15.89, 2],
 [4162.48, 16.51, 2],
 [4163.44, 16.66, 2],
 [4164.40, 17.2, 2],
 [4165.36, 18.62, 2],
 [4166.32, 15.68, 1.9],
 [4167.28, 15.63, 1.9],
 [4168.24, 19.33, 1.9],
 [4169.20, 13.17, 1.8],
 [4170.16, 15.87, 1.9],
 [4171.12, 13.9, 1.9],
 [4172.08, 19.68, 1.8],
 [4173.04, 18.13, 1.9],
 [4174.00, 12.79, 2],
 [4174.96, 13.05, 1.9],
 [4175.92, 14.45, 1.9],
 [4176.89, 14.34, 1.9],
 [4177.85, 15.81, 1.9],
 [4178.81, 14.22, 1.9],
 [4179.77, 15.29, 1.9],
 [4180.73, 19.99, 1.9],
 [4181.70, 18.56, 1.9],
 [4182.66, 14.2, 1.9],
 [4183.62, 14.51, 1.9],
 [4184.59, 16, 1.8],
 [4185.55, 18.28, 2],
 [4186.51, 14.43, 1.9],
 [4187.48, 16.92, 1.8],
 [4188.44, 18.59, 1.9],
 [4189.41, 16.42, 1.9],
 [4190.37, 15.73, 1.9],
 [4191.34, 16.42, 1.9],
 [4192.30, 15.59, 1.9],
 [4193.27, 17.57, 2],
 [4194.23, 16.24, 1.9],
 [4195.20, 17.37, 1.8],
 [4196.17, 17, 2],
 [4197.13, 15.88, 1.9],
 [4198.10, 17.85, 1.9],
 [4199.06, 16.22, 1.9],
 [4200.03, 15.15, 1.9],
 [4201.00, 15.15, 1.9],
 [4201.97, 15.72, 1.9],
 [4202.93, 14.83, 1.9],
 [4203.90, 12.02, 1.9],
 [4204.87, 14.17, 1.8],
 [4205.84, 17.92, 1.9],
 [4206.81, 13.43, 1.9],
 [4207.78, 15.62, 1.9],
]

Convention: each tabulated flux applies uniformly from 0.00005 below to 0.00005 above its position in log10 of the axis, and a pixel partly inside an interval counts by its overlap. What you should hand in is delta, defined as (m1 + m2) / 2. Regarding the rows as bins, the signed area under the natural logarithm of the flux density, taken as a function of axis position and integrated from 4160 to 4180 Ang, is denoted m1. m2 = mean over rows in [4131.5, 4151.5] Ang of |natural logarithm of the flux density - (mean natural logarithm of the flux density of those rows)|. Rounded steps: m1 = 54.7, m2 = 0.084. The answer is 27.4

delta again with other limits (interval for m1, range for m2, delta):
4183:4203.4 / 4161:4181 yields 28.5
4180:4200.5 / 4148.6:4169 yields 28.8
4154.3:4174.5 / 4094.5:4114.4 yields 27.8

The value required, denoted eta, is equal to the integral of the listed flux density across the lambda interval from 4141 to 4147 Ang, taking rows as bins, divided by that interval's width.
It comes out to 16.1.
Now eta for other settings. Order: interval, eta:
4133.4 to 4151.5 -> 15.7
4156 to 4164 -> 15.1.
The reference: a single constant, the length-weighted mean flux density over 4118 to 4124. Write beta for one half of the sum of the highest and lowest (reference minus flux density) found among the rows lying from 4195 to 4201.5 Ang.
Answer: -0.1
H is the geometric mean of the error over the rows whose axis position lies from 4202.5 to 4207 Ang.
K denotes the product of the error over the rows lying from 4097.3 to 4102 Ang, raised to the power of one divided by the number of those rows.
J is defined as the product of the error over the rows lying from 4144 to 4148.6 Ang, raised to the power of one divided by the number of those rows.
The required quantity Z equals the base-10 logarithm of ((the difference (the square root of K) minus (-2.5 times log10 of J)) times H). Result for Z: 0.60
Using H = 1.88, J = 1.90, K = 2.06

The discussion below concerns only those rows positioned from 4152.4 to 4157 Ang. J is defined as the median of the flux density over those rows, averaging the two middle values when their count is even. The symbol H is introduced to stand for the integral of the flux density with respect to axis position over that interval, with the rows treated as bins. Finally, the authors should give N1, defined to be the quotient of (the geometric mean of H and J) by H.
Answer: 0.472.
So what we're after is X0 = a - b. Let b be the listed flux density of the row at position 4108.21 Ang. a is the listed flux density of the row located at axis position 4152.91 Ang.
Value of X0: -1.8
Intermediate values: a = 15.66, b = 17.45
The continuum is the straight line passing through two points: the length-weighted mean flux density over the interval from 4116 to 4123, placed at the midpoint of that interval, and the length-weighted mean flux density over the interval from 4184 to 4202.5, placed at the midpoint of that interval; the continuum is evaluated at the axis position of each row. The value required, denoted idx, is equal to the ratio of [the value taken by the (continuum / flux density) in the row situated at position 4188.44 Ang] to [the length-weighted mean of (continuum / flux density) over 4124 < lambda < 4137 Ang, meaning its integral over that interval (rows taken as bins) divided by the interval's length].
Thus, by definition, 0.78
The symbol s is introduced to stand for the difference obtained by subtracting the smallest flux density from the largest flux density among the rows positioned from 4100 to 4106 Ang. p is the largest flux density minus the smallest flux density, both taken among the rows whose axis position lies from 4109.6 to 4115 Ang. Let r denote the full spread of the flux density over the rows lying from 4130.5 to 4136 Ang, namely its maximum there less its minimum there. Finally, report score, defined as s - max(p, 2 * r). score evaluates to -4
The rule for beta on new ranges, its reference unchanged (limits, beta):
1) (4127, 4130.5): -0.1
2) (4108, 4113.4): 1.0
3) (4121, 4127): 0.3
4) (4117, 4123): -0.3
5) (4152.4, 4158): 1.0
